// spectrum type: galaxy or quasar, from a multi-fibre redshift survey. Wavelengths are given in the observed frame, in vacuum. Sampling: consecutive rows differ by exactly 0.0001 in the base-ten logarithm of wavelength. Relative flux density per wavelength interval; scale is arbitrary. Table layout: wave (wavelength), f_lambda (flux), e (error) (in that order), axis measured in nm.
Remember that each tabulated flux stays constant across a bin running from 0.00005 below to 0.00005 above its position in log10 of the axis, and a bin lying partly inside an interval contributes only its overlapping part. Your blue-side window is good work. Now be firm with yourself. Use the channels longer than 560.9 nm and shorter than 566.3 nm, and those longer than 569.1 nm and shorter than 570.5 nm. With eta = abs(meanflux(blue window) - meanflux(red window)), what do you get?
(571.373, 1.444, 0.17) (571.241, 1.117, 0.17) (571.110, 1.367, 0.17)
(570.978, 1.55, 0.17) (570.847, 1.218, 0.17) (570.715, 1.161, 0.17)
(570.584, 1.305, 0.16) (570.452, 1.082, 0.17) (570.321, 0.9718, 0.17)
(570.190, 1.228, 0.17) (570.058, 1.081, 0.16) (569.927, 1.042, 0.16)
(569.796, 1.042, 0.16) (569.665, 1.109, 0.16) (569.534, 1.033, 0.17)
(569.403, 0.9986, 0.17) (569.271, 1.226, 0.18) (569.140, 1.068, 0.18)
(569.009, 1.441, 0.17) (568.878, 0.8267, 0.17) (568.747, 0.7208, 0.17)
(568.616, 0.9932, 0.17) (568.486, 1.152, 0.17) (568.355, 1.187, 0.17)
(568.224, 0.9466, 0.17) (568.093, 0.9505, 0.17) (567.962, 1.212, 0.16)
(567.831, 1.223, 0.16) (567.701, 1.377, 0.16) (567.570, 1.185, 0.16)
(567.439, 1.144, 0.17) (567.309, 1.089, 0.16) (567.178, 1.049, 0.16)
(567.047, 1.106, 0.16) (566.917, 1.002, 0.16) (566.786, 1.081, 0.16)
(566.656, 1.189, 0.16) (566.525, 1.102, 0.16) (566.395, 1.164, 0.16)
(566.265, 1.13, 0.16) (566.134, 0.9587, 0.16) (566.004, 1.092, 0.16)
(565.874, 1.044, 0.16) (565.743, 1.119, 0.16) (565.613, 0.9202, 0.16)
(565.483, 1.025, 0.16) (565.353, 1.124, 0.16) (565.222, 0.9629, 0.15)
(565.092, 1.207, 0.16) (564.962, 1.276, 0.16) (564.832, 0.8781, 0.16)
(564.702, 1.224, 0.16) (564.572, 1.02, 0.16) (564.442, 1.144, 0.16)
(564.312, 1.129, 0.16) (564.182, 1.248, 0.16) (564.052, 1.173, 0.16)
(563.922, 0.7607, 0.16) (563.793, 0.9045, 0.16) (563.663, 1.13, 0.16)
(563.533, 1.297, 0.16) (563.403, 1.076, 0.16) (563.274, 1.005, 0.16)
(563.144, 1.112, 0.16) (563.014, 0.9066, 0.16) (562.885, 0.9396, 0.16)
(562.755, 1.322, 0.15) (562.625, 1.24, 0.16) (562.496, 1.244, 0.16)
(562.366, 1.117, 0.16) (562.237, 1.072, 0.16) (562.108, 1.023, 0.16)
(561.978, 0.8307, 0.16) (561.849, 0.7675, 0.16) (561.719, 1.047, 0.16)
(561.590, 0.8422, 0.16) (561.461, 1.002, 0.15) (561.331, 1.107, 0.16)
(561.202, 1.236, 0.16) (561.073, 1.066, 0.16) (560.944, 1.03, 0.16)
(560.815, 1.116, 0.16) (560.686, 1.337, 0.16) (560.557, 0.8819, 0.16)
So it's 0.015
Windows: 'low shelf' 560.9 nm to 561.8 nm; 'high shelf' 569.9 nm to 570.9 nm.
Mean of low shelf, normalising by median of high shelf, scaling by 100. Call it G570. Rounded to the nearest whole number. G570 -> 93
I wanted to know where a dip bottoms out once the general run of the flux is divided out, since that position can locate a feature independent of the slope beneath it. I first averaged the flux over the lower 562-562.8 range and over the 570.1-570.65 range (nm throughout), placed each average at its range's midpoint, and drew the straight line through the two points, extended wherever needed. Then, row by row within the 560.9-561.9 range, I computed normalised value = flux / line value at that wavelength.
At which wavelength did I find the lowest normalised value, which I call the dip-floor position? 561.849 nm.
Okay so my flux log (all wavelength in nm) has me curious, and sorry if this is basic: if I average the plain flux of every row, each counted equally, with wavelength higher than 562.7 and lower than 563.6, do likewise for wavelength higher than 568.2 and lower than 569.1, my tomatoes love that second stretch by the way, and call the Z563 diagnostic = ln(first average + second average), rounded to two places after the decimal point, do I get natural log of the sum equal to 0.76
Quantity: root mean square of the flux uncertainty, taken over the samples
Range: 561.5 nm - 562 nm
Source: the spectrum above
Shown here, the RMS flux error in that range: 0.160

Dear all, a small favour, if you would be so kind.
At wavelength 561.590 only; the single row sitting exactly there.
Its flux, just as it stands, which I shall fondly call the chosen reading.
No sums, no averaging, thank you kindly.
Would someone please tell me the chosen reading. 0.8422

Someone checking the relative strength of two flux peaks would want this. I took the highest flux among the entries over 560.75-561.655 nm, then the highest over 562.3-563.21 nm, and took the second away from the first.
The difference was -0.09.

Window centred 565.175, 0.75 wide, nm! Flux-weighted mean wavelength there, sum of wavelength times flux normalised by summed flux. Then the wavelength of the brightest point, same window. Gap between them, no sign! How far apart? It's 0.20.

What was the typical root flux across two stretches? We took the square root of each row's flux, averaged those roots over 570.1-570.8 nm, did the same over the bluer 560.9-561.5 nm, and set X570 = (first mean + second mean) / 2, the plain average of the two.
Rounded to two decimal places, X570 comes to 1.06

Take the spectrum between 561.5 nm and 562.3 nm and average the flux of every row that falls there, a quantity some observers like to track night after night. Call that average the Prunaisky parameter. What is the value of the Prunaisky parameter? 0.93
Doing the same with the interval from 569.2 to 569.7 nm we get 1.09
